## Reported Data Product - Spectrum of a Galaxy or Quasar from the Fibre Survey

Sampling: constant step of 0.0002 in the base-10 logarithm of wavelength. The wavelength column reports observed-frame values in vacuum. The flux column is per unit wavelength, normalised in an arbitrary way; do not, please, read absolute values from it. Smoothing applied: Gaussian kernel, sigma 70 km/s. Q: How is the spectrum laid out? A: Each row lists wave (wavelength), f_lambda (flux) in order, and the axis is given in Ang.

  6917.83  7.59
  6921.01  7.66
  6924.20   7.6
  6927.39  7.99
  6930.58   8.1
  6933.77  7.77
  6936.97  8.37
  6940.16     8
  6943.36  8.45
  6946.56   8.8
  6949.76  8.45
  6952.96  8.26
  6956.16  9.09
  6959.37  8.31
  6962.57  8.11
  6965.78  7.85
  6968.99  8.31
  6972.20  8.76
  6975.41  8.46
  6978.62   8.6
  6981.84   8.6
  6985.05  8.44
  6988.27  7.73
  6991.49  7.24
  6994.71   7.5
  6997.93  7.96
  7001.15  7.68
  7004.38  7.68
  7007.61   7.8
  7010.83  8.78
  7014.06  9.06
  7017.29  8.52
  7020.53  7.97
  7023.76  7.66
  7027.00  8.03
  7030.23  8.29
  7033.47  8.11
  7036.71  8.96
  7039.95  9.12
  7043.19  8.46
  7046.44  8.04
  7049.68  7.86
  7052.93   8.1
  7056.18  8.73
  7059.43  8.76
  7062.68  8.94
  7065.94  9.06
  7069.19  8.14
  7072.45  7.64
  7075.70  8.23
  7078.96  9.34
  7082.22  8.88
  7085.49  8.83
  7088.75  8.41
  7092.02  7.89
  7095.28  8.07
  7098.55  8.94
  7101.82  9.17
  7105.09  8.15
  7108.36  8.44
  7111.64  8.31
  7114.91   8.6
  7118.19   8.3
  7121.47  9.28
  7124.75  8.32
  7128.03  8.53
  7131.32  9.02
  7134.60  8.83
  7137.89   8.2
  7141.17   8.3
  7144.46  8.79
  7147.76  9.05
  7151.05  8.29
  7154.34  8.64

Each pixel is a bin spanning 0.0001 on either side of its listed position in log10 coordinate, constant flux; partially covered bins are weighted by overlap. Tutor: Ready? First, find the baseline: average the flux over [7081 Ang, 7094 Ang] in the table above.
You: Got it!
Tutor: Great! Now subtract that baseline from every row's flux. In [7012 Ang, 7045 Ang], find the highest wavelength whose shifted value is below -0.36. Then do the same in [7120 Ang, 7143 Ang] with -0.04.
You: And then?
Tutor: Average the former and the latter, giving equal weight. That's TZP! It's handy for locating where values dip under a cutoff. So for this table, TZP 7087.3 Ang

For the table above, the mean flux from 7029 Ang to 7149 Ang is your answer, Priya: 8.5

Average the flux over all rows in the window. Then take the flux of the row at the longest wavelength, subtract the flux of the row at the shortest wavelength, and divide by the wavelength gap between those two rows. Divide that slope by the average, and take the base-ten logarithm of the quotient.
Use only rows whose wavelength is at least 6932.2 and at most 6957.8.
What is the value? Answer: -2.2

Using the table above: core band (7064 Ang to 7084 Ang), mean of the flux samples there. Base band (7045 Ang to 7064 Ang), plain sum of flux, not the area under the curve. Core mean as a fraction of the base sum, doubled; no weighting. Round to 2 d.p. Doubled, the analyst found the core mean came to 0.34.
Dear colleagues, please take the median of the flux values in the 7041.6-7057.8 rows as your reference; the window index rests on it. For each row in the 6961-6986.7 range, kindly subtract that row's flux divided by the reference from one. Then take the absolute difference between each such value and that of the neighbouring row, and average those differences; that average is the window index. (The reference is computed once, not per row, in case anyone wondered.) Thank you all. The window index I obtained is 0.031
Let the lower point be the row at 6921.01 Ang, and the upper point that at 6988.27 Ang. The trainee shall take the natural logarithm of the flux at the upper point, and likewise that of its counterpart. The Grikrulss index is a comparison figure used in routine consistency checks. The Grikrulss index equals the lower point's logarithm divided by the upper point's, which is 1.00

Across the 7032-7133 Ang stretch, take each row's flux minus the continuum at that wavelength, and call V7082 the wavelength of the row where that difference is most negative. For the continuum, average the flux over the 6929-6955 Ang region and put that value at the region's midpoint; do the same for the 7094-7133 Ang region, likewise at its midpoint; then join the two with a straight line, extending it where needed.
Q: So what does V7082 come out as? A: 7072.45 Ang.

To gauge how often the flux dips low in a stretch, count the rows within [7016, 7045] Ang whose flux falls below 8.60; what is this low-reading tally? 7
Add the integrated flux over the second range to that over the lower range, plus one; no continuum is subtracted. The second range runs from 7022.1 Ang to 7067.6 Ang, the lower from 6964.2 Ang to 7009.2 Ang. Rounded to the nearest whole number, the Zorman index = 747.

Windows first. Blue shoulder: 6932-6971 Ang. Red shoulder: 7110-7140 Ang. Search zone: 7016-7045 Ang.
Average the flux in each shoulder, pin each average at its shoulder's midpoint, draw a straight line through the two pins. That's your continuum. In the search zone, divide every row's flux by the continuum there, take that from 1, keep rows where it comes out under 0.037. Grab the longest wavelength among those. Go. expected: 7043.19 Ang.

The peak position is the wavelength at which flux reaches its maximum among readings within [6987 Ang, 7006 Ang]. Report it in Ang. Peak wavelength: 6997.93 Ang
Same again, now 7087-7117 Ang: 7101.82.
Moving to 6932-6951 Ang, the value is 6946.56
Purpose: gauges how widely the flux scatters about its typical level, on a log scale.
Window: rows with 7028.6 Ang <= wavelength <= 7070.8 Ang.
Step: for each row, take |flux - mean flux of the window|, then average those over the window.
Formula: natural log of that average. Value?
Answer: -0.94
